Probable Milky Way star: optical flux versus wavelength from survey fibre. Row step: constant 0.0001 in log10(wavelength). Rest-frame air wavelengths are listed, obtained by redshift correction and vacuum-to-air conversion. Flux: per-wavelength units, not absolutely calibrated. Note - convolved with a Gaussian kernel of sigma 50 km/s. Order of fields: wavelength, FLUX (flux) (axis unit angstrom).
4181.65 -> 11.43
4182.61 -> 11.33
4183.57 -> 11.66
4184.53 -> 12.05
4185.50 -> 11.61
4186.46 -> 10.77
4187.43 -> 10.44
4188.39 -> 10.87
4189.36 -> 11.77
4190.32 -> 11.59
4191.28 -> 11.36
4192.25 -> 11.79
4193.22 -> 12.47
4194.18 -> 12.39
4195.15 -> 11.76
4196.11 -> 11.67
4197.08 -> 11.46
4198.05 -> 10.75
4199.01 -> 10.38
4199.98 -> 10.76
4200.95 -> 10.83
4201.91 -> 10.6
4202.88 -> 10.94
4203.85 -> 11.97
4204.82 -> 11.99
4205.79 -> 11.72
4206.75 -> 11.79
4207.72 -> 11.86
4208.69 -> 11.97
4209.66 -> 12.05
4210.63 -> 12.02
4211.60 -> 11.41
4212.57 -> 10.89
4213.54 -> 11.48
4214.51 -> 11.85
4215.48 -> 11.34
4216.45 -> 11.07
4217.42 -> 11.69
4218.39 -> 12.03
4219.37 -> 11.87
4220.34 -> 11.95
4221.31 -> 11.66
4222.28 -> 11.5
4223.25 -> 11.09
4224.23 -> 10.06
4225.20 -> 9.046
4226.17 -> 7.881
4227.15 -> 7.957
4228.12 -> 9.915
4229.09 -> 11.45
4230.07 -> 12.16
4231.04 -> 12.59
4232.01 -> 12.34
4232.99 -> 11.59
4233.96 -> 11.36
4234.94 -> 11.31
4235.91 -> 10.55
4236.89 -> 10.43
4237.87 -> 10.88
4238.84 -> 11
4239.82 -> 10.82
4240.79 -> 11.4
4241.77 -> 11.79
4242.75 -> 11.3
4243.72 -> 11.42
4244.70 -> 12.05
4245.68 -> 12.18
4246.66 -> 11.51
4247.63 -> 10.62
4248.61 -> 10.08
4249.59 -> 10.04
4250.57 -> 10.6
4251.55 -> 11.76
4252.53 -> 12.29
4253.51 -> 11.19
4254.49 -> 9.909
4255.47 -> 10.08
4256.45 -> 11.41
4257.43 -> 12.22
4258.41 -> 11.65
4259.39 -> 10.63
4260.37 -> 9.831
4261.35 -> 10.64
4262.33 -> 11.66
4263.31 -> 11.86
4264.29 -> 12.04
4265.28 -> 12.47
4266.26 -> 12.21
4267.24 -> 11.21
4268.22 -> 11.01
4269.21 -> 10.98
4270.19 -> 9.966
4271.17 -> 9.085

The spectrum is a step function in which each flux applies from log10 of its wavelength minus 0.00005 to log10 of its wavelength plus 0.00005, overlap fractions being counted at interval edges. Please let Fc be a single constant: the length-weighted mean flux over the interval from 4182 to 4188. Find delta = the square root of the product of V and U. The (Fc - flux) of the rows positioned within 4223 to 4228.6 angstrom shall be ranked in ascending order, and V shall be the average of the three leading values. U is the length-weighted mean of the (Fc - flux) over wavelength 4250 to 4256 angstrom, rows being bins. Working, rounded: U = 0.4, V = 1.0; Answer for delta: 0.58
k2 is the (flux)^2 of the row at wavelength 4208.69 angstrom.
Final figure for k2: 143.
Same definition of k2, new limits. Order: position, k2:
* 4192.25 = 139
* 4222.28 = 132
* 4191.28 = 129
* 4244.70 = 145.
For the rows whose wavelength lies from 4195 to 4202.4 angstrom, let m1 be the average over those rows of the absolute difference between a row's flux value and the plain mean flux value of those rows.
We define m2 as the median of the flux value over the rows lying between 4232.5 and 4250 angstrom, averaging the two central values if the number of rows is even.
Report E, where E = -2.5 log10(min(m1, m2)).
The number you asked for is 0.86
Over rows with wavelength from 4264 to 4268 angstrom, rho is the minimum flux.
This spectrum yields 11.21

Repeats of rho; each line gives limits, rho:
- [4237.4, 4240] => 10.82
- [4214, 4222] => 11.07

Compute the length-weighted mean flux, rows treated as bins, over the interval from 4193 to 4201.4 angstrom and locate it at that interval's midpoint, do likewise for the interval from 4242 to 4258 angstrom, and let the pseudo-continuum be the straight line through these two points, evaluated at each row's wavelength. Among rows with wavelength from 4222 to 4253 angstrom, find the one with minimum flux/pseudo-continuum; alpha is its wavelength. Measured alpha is 4226.17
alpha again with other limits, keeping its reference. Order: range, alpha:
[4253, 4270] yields 4260.37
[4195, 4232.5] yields 4226.17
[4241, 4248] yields 4247.63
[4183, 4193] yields 4187.43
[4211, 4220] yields 4212.57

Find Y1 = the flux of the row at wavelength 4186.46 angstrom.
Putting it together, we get 10.77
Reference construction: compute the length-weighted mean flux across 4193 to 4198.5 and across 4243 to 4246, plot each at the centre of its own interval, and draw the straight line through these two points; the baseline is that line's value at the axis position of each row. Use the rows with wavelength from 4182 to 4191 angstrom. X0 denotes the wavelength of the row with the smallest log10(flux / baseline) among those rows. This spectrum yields 4187.43 angstrom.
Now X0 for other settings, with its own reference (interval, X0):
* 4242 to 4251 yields 4249.59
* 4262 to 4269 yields 4268.22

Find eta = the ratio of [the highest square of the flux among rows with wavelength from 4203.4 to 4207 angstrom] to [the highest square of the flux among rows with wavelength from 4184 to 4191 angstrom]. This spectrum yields 0.99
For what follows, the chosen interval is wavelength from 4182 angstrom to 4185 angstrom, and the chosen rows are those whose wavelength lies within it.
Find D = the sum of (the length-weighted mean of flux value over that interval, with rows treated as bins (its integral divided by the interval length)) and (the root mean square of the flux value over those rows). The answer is 23.4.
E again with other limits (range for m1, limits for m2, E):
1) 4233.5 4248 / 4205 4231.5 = 0.94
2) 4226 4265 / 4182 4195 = 0.23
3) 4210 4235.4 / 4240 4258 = 0.16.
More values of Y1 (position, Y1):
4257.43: 12.22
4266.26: 12.21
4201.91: 10.6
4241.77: 11.79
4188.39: 10.87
